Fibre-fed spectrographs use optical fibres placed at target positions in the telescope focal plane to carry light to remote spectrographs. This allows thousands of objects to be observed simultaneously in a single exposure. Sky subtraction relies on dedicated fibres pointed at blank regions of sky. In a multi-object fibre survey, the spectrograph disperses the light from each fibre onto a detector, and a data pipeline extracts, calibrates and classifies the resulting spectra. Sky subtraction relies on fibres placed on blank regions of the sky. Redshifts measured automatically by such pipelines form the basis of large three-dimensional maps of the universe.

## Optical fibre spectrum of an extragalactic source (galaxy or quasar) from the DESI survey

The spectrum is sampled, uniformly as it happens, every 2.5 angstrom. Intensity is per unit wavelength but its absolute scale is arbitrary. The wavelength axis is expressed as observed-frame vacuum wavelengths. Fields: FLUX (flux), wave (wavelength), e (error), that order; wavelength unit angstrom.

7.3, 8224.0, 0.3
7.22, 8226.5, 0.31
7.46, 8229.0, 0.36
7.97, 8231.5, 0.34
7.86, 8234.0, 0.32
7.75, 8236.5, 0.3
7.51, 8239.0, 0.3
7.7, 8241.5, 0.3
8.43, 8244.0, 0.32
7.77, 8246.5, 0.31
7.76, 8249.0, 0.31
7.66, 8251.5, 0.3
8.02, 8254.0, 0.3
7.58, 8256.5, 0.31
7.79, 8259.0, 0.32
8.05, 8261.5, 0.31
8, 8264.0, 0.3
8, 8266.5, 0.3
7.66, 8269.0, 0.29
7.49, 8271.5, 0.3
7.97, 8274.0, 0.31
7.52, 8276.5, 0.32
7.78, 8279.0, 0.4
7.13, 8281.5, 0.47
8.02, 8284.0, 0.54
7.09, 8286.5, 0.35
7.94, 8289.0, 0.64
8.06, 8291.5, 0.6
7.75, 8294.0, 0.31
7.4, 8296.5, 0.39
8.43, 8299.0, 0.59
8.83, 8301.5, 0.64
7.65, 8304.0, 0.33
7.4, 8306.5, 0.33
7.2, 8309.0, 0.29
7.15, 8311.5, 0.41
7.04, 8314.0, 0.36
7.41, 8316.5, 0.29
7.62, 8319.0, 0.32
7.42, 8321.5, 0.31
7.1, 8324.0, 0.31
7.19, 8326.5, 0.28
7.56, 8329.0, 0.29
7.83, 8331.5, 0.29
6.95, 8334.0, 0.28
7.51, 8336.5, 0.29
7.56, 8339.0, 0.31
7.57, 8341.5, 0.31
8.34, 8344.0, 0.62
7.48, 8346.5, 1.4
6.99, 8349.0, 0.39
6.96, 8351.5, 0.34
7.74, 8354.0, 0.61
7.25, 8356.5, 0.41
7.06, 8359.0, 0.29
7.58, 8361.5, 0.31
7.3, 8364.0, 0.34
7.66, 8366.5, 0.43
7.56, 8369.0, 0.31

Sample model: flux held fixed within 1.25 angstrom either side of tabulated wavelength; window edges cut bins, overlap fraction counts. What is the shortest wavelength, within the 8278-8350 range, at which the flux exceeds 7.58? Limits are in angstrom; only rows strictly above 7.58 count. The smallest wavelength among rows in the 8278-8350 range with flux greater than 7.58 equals 8279.0 angstrom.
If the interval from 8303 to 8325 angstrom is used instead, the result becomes 8304.0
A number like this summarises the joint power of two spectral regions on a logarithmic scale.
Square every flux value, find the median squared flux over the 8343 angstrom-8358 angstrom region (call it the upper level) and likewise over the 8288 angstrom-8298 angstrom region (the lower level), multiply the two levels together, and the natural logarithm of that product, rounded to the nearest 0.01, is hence 8.11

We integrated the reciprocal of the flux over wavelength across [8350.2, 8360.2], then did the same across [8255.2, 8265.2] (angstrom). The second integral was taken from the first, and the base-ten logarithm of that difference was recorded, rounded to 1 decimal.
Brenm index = -1.0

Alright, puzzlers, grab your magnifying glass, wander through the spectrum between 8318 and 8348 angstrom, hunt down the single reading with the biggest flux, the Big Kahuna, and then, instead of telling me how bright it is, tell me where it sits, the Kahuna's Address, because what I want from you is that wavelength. 8344.0 angstrom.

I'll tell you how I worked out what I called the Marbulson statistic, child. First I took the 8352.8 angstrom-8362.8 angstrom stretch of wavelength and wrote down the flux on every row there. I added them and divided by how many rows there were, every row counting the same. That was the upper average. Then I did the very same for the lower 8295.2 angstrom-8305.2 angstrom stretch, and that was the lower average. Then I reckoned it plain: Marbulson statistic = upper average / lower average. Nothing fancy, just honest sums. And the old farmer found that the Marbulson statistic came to 0.92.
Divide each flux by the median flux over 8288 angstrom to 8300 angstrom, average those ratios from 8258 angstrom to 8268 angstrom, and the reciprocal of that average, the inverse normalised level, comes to 1.00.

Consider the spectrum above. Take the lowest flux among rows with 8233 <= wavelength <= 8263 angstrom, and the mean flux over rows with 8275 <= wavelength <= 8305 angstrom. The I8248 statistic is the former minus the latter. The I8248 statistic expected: -0.29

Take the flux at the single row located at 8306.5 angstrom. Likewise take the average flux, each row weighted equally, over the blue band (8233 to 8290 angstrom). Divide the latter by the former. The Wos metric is 1.05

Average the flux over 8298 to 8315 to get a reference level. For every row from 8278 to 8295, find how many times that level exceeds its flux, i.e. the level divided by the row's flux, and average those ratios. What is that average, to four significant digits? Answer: 1.001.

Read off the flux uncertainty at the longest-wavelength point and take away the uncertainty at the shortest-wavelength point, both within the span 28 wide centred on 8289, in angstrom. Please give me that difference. 0.32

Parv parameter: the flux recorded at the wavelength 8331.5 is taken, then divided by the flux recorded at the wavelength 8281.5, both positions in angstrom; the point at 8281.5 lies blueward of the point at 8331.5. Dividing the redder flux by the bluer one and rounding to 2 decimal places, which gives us 1.10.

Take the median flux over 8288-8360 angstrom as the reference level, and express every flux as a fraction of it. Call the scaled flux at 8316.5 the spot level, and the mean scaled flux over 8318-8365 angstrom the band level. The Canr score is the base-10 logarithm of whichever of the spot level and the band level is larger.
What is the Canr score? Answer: -0.003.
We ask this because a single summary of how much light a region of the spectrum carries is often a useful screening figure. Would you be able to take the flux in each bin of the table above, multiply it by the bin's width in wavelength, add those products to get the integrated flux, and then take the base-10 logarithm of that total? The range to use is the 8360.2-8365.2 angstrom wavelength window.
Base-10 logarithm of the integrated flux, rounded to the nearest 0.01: 1.57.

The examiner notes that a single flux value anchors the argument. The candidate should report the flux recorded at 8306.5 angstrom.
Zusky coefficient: 7.4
